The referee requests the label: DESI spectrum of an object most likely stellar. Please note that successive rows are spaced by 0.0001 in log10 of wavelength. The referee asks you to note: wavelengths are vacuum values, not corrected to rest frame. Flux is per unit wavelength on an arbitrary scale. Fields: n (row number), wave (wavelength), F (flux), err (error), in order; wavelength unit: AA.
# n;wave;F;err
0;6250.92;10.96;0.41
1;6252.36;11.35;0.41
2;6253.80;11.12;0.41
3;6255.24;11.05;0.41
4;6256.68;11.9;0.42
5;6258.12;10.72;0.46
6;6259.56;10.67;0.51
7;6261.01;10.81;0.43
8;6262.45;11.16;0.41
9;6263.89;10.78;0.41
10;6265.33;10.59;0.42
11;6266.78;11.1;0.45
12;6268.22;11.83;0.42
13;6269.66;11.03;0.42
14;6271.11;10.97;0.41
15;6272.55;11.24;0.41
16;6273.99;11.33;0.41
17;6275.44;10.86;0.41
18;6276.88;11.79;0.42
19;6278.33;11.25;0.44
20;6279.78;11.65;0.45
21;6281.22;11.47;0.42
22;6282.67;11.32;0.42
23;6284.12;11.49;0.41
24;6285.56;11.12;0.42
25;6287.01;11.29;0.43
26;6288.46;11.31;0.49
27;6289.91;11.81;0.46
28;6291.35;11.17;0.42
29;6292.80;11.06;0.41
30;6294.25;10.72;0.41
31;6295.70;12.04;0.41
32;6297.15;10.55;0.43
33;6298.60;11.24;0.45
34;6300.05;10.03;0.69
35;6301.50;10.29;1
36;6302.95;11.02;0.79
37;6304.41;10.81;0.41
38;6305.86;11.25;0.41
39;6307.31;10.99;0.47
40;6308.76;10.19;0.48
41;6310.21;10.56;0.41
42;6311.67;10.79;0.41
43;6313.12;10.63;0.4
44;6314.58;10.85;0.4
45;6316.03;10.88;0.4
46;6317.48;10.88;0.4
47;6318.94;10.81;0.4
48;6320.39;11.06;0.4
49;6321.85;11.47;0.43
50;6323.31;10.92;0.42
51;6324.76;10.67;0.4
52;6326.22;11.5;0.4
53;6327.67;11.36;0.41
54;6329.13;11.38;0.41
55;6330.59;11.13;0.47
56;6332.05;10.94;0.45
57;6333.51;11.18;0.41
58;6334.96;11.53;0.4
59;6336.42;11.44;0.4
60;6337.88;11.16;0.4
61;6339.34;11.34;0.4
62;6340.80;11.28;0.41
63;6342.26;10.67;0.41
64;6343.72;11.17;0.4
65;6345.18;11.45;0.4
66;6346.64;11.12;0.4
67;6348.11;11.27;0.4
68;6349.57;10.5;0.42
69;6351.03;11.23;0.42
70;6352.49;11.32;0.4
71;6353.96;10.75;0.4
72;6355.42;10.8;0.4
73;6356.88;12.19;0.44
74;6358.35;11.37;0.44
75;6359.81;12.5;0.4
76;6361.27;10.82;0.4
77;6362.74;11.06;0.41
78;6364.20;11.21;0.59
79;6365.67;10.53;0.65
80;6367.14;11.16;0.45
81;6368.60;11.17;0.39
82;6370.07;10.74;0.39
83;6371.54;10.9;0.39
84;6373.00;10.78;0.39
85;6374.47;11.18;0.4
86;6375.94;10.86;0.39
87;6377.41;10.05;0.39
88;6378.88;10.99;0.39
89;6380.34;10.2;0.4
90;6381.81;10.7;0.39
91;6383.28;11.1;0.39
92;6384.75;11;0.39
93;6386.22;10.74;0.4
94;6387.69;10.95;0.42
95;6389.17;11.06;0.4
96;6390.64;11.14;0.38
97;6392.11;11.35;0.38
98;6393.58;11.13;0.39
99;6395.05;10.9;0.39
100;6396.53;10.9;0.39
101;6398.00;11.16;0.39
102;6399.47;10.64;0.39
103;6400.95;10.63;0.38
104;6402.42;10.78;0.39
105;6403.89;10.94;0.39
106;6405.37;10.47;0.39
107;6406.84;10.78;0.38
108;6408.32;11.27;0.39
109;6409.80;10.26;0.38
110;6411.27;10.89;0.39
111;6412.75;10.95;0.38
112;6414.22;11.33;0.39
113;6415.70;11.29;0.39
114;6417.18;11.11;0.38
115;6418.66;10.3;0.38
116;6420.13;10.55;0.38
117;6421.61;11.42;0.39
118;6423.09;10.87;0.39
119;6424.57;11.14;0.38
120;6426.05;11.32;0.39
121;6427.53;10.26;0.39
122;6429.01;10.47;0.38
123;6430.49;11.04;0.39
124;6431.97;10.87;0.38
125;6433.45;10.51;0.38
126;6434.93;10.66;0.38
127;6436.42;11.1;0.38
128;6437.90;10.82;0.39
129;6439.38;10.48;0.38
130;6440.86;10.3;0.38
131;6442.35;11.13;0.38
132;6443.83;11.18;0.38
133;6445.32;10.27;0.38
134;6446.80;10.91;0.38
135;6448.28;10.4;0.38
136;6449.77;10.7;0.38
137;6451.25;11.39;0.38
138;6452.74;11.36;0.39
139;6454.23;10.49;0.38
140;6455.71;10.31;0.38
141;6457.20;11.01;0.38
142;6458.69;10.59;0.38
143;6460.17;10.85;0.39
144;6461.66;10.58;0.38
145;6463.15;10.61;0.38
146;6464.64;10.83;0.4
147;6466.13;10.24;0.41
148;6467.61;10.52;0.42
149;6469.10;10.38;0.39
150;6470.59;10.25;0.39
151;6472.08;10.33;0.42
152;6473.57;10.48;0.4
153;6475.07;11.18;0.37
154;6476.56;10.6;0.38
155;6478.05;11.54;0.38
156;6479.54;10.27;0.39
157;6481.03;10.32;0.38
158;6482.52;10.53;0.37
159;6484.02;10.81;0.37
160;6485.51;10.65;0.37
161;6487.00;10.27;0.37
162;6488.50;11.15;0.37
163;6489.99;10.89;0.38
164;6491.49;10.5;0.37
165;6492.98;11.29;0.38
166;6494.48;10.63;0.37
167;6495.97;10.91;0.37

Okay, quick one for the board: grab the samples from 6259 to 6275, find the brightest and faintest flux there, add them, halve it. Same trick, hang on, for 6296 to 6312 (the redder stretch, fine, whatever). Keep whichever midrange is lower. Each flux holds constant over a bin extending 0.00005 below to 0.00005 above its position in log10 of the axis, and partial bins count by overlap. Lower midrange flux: 10.6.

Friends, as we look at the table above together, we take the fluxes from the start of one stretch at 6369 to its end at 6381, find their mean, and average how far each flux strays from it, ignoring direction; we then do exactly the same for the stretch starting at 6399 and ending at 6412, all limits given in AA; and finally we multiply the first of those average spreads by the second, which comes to 0.063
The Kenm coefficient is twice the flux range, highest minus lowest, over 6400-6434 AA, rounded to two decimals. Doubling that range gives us 2.32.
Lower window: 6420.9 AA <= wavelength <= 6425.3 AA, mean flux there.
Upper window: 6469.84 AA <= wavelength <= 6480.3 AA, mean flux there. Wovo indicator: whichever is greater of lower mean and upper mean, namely 11.1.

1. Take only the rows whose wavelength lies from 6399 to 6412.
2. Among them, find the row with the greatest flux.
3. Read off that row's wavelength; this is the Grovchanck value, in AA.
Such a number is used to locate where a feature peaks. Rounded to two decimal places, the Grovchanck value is 6408.32 AA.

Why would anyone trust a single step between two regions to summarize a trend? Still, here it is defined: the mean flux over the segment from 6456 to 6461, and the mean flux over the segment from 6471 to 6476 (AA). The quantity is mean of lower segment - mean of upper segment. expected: 0.15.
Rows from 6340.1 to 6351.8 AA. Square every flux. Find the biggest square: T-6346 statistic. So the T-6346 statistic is 131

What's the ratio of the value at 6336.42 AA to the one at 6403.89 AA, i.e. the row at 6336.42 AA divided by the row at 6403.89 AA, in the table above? 1.05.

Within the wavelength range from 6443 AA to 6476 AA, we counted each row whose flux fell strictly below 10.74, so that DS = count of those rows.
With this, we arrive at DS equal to 14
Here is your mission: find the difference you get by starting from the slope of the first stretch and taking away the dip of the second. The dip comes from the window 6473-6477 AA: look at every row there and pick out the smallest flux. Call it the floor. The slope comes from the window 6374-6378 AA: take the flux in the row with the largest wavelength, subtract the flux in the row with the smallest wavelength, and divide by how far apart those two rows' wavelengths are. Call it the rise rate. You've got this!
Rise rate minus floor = -10.86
